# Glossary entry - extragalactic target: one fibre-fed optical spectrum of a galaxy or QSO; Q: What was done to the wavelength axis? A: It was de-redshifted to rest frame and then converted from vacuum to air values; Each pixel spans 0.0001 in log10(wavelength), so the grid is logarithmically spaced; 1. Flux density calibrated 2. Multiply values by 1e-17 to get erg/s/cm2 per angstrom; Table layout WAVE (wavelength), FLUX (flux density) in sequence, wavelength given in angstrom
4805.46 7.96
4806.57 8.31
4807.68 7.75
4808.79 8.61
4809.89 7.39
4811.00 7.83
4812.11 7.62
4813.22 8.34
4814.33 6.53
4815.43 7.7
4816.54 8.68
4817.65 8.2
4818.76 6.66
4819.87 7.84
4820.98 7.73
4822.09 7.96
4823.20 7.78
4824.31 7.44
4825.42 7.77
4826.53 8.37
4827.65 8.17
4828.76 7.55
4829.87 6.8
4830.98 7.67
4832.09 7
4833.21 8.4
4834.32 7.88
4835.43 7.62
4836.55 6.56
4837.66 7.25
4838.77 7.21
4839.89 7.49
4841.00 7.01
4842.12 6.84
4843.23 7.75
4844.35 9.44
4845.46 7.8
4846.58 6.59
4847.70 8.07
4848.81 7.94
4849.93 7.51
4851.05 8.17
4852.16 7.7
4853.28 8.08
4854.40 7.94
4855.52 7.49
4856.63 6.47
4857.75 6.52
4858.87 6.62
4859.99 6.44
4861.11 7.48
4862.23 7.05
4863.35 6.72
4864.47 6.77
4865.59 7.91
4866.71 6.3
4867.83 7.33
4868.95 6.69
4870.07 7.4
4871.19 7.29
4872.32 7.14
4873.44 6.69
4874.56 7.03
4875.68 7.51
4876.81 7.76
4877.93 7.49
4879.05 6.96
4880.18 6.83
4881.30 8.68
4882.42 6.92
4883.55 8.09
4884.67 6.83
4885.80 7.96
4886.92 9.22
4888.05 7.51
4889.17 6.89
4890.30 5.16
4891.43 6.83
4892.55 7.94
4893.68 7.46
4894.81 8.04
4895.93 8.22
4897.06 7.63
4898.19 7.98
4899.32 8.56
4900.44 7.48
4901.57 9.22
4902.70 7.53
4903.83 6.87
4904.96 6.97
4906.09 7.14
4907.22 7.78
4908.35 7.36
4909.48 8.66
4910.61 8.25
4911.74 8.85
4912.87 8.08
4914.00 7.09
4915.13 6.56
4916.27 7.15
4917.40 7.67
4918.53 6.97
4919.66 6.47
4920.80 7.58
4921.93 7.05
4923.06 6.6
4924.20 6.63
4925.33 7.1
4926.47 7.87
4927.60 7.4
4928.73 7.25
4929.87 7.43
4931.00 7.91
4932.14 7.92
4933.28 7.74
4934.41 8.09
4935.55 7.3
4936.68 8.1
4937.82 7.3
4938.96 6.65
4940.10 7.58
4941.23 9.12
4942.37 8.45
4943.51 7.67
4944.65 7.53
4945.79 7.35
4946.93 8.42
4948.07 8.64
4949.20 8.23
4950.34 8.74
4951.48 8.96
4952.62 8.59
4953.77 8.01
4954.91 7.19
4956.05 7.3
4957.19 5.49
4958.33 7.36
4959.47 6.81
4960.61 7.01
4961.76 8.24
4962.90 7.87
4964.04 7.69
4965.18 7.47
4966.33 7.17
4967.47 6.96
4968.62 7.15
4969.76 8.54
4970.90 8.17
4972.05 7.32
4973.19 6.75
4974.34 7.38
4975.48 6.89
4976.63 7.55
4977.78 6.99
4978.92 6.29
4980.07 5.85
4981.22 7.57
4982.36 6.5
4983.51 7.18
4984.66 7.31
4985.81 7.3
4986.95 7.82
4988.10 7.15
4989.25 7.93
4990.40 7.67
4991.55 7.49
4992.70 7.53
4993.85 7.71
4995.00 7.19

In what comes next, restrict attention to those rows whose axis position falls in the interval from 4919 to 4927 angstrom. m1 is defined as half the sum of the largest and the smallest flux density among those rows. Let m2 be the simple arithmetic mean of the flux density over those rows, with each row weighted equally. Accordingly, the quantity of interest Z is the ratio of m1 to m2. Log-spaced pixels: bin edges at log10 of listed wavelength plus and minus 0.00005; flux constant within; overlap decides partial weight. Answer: 1.02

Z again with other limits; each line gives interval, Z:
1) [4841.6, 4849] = 1.03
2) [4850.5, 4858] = 0.98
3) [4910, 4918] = 1.01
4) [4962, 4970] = 1.03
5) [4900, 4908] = 1.06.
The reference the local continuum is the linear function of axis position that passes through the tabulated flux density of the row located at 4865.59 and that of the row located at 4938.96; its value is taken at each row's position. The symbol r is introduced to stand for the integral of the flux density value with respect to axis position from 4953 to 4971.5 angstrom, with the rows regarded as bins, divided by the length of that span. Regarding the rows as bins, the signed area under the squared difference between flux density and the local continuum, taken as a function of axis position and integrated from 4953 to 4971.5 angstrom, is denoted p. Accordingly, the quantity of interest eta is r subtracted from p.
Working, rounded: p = 35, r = 7.4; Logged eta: 28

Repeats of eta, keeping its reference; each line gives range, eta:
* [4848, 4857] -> -4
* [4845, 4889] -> 27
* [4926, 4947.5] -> 23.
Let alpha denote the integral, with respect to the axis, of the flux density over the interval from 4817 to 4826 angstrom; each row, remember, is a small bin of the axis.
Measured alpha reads 69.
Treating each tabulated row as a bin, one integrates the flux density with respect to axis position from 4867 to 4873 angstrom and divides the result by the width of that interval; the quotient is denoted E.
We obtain 7.12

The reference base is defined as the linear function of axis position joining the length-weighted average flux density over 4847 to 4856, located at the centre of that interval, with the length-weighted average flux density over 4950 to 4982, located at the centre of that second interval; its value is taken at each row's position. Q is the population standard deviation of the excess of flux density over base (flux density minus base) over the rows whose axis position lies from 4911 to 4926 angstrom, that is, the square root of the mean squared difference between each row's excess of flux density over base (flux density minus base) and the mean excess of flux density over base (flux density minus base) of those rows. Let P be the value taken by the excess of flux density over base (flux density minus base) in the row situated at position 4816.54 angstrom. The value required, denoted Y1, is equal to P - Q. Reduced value 0.1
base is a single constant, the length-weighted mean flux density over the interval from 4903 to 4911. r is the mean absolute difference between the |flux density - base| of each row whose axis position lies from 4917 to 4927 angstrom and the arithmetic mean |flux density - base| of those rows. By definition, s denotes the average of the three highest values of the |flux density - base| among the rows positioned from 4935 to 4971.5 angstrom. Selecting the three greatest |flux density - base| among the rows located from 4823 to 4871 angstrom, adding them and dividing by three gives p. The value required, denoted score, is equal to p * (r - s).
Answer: -2.0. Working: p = 1.42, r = 0.300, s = 1.7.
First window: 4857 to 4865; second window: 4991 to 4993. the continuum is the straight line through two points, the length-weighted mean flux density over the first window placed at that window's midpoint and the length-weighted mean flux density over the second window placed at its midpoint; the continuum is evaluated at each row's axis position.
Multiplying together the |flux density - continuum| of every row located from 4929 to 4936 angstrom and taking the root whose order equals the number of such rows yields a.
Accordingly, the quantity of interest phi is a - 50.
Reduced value -49.6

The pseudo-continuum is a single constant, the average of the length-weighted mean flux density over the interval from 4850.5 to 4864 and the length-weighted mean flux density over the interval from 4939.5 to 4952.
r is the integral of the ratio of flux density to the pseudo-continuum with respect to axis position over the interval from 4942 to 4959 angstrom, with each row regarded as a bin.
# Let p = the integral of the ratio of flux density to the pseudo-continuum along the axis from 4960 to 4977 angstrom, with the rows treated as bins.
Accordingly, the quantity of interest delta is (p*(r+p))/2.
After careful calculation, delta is 277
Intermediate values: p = 16.4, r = 17.3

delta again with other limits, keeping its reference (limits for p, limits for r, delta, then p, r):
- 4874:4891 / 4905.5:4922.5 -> 266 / 16.2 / 16.5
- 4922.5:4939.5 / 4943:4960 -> 272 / 16.3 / 17.1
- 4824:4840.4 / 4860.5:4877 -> 250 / 16.0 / 15.2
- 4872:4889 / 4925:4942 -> 275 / 16.5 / 16.9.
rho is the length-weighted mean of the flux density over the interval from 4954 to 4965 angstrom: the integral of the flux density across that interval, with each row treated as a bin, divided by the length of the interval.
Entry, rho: 7.26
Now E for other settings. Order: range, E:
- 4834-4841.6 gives 7.27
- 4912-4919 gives 7.33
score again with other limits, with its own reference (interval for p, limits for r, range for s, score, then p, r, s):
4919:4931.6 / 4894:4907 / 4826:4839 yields -0.5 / 0.99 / 0.332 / 0.9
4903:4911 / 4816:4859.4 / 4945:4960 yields -1.0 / 0.83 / 0.321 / 1.6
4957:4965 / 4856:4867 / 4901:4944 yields -1.4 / 1.17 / 0.295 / 1.5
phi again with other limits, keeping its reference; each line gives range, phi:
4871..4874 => -49.7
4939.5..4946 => -49.5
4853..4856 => -48.9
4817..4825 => -49.1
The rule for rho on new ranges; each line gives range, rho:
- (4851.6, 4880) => 7.15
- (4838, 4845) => 7.62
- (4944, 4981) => 7.50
